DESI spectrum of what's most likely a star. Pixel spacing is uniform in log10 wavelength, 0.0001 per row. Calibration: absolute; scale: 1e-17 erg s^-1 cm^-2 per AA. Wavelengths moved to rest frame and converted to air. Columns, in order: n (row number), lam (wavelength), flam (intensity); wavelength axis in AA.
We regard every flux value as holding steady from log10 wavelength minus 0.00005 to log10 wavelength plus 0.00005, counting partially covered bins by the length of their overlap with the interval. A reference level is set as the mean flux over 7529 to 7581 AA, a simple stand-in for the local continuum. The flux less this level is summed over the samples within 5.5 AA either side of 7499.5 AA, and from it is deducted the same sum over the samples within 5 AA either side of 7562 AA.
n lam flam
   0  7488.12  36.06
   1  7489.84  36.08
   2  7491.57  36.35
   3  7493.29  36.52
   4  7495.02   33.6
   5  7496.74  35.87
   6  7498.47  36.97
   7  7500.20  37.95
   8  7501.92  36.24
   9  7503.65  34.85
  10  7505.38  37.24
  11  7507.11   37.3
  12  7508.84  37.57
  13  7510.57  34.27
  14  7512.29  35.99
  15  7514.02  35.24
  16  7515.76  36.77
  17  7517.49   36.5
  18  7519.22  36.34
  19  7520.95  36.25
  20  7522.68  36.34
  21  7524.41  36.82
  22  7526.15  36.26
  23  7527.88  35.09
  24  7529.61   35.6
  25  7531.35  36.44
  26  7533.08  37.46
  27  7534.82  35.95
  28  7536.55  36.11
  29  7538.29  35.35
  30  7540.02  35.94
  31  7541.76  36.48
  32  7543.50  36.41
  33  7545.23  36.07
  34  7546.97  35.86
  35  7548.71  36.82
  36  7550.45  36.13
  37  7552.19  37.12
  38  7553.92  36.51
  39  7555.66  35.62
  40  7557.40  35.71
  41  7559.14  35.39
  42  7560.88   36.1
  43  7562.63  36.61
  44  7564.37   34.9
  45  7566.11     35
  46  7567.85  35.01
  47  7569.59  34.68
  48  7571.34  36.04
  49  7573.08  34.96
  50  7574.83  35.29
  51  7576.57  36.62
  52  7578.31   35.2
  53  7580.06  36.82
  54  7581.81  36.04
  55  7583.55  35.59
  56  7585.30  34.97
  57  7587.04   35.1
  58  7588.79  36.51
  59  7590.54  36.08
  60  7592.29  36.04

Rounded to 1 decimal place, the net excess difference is 1.8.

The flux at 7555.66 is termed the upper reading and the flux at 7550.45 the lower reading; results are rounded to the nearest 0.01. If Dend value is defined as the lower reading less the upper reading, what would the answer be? 0.51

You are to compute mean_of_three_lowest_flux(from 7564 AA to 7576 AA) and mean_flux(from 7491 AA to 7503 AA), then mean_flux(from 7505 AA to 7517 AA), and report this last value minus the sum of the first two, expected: -34.7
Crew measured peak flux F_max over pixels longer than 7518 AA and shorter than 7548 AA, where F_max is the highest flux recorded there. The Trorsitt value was 37.46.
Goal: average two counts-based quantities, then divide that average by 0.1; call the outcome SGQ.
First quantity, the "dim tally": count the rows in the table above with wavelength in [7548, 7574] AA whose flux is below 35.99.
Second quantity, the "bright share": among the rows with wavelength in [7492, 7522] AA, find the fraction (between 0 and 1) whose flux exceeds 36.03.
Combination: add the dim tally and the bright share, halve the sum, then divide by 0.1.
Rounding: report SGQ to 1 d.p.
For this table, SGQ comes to 43.2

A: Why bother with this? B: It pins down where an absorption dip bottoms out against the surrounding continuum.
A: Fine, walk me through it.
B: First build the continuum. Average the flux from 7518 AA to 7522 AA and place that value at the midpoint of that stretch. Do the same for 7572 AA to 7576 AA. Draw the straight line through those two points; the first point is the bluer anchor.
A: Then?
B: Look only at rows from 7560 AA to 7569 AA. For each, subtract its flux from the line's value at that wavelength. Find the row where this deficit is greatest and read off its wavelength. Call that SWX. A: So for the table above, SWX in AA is 7564.37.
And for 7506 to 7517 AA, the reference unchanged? 7510.57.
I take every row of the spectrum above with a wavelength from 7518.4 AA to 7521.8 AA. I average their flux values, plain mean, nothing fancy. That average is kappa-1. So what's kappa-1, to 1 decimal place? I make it 36.3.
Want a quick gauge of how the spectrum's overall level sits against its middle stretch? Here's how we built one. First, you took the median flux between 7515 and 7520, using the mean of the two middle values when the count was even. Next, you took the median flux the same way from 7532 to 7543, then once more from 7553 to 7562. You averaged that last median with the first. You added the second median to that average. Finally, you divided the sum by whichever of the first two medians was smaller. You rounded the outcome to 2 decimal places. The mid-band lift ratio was 2.00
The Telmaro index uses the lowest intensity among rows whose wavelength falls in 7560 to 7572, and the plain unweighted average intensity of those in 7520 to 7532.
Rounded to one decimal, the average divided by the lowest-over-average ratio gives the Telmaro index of 37.6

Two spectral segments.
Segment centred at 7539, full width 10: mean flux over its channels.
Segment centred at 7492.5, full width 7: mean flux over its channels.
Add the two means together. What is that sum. 71.7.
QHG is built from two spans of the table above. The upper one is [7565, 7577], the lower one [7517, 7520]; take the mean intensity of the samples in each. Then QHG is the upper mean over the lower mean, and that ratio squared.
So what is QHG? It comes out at 0.94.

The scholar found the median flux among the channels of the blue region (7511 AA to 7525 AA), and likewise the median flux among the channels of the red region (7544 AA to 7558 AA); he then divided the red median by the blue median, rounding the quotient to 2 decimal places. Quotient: 0.99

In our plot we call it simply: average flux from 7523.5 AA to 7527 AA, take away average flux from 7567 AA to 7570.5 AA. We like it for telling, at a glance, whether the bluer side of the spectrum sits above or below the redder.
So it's 1.7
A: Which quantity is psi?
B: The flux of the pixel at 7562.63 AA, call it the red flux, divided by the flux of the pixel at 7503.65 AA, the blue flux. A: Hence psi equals 1.05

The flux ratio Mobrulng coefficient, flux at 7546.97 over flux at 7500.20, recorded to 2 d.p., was 0.94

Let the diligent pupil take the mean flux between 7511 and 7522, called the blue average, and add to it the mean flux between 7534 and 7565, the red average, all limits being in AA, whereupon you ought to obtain 72.2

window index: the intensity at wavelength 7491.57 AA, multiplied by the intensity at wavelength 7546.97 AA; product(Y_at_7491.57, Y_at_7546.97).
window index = 1304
